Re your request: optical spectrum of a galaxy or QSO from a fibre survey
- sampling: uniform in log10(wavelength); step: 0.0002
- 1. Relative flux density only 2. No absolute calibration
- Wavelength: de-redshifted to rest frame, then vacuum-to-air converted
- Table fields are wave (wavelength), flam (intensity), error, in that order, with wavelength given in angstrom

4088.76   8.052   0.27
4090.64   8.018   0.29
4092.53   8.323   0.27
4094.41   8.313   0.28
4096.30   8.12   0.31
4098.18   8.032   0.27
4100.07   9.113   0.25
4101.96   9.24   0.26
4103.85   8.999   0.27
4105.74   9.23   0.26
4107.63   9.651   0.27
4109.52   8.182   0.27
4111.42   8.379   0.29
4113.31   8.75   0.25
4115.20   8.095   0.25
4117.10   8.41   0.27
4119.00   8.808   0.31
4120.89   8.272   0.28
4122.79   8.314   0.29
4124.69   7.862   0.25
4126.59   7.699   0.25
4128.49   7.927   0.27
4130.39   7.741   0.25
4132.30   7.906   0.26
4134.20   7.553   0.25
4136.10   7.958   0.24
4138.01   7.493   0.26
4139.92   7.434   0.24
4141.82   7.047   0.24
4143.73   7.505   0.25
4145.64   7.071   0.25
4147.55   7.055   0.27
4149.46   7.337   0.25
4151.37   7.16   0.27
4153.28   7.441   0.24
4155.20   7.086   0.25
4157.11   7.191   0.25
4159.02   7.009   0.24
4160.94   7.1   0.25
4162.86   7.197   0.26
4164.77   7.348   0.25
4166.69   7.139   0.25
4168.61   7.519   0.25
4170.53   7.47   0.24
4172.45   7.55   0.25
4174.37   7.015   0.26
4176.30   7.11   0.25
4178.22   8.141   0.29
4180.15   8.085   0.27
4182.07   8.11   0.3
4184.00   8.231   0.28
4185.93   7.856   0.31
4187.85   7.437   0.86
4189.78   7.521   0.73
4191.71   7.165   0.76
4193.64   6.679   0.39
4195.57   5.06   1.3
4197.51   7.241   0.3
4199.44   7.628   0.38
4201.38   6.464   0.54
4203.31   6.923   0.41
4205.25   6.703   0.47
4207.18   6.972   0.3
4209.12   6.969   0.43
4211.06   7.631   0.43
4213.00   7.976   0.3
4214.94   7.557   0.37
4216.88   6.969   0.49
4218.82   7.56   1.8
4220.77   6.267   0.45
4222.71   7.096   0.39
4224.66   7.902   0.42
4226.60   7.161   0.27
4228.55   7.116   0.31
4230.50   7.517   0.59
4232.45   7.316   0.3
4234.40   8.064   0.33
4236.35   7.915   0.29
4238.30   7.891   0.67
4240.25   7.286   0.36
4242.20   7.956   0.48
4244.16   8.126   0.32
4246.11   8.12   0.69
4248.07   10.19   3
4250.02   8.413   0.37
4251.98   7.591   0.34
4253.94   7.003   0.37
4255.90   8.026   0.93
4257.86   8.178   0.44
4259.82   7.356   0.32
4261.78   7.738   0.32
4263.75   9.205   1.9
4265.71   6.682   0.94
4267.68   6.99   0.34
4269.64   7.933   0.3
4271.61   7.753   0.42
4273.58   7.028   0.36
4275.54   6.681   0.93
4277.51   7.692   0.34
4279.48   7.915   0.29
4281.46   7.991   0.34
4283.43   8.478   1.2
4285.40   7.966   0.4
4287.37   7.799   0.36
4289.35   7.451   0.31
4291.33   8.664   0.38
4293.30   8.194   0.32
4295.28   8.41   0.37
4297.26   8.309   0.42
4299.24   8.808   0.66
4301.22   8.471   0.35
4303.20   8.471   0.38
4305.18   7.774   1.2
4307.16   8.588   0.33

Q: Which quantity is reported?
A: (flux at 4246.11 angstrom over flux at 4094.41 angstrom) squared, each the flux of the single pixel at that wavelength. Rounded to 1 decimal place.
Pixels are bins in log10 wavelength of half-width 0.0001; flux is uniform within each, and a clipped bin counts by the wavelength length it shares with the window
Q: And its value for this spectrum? 1.0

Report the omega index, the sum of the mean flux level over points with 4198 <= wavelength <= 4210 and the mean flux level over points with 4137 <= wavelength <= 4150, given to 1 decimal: 14.2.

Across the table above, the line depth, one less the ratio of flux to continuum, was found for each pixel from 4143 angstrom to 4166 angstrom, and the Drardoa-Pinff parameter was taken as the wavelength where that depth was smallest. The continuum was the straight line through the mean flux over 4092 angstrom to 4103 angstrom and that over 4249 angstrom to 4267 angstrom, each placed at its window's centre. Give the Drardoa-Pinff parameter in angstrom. 4143.73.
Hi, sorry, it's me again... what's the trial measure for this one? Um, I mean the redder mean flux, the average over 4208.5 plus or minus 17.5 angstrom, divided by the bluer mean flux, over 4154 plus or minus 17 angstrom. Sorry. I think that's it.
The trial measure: 0.97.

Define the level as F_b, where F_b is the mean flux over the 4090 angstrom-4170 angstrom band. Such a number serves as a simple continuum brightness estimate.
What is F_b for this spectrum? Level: 7.9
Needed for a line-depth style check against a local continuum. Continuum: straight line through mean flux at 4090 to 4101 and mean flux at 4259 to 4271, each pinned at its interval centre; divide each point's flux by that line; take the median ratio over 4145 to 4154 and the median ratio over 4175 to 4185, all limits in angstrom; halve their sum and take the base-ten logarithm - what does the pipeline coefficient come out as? -0.02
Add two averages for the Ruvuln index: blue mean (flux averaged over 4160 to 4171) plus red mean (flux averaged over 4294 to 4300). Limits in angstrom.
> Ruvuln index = 15.8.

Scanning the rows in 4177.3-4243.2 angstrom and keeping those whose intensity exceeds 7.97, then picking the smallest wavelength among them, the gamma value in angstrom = 4178.22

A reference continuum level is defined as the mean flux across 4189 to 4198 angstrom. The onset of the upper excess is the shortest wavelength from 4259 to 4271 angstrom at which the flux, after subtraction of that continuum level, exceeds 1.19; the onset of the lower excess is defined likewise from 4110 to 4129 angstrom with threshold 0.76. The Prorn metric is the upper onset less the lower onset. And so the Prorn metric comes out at 152.3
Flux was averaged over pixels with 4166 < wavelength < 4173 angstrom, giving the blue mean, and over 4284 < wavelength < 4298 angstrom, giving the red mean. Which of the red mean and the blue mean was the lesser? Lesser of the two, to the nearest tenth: 7.4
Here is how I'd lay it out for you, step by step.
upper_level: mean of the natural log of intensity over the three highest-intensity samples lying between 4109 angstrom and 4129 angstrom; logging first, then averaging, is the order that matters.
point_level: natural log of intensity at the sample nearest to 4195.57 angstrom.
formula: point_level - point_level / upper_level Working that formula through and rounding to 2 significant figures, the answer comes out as 0.87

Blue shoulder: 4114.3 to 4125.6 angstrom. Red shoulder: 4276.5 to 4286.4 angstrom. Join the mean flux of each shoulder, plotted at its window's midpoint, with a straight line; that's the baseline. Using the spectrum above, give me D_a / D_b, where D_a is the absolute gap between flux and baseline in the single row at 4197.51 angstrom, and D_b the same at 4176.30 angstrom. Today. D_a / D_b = 0.8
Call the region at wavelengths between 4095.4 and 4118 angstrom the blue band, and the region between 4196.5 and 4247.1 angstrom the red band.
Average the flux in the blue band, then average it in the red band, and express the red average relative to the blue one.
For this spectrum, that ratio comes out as 0.85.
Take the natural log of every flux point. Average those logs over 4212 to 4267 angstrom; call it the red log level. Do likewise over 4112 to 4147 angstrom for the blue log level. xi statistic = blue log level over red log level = 1.01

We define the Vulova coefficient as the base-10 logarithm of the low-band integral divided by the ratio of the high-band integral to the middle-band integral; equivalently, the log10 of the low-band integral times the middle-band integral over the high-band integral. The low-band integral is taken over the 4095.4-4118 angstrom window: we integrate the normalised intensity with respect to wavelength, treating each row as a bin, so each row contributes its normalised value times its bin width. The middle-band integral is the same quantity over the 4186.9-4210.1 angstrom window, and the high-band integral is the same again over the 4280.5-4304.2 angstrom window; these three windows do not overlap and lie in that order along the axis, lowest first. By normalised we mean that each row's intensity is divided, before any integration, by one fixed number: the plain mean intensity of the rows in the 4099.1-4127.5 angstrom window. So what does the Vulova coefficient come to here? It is 1.27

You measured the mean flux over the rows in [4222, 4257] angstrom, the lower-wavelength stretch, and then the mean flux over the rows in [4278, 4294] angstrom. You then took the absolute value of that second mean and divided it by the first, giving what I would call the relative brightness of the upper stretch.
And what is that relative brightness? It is 1.03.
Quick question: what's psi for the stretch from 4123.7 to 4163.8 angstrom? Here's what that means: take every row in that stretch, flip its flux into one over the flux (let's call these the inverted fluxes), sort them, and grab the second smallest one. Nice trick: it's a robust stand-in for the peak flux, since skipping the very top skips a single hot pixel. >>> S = 0.1262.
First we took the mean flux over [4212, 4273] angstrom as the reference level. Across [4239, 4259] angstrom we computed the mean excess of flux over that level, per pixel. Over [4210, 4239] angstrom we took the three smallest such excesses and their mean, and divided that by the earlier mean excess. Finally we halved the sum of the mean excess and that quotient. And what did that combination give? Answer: -1.0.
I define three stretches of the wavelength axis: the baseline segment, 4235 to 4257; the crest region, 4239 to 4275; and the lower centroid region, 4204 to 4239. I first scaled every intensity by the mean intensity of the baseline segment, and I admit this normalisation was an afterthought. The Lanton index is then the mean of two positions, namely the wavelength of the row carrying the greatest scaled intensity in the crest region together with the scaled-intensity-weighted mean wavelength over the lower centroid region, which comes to 4235.1 angstrom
